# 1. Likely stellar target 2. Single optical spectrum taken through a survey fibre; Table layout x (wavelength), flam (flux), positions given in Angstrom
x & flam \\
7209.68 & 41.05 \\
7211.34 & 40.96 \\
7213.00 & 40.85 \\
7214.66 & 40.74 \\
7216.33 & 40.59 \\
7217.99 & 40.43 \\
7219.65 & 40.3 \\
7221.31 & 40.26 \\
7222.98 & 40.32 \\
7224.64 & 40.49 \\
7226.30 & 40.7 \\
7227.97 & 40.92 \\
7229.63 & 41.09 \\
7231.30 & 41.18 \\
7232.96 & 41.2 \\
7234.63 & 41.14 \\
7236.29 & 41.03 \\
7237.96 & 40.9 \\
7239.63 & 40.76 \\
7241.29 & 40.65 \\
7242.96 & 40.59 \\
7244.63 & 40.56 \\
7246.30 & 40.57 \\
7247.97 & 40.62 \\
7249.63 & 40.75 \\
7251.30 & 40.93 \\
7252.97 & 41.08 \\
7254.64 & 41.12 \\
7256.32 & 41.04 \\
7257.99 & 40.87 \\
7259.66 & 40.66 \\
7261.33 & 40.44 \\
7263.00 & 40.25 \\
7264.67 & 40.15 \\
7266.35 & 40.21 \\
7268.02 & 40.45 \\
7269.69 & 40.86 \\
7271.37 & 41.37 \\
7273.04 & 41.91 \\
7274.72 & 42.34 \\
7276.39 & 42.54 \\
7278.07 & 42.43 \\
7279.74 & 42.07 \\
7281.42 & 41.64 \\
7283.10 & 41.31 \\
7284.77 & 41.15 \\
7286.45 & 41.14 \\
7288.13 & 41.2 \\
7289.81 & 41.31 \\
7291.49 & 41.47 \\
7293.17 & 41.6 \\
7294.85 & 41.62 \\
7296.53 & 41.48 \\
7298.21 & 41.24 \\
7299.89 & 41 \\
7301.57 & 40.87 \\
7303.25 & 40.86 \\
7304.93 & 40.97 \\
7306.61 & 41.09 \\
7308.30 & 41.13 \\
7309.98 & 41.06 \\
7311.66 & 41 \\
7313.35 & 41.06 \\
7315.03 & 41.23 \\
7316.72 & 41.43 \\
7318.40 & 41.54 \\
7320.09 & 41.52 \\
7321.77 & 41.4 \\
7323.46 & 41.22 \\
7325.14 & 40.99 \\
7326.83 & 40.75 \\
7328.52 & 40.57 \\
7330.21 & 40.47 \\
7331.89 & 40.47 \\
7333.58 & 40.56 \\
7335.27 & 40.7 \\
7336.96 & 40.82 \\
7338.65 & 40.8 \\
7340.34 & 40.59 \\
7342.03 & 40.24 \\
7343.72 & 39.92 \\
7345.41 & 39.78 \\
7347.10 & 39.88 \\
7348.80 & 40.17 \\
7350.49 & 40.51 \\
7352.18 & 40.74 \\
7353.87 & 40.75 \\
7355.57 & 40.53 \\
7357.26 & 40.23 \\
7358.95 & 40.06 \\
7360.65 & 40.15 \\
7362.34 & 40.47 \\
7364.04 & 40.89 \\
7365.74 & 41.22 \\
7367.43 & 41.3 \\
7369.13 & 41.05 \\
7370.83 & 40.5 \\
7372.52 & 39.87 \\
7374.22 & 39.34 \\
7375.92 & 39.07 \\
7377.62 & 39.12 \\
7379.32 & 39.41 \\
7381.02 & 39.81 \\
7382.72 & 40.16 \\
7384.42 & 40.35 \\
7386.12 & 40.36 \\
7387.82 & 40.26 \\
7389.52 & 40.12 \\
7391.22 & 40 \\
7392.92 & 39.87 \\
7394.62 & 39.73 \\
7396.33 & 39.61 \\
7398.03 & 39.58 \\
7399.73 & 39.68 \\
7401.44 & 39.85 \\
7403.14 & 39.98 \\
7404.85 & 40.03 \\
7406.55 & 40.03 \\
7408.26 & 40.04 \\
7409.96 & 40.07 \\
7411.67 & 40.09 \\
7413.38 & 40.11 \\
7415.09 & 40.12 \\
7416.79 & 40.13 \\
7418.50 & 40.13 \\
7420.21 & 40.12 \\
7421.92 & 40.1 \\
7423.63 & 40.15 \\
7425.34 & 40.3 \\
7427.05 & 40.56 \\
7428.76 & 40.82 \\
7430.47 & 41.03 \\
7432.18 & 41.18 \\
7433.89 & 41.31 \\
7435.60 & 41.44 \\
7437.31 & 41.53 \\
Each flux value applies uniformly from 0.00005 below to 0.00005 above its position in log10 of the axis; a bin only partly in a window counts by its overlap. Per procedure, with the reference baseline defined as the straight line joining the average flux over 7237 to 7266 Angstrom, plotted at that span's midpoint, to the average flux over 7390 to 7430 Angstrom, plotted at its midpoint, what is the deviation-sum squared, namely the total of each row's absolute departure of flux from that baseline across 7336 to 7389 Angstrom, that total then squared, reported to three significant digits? 185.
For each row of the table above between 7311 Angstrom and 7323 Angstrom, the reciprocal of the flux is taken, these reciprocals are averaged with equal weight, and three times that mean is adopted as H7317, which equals 0.0726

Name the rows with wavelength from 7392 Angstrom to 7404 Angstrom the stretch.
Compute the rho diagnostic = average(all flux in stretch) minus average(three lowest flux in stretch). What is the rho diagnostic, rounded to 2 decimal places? 0.13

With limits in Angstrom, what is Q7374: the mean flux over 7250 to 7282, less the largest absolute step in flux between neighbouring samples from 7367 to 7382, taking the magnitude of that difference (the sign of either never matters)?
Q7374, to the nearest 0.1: 40.5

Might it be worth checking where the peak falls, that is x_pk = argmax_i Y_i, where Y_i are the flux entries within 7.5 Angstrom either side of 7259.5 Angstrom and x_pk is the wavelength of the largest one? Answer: 7254.64 Angstrom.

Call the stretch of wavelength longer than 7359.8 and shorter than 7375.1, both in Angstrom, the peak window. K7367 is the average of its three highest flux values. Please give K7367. 41.2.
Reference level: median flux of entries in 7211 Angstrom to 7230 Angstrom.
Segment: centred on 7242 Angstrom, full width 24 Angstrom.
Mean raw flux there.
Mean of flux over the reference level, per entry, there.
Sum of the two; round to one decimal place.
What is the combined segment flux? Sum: 41.9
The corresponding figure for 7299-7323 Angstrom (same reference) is 42.2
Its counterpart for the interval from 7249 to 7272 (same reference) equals 41.7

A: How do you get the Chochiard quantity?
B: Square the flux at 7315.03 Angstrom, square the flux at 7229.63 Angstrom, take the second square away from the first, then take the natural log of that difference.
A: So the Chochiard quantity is 2.4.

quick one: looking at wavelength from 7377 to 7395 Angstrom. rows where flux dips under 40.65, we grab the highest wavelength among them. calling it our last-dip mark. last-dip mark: 7394.62 Angstrom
